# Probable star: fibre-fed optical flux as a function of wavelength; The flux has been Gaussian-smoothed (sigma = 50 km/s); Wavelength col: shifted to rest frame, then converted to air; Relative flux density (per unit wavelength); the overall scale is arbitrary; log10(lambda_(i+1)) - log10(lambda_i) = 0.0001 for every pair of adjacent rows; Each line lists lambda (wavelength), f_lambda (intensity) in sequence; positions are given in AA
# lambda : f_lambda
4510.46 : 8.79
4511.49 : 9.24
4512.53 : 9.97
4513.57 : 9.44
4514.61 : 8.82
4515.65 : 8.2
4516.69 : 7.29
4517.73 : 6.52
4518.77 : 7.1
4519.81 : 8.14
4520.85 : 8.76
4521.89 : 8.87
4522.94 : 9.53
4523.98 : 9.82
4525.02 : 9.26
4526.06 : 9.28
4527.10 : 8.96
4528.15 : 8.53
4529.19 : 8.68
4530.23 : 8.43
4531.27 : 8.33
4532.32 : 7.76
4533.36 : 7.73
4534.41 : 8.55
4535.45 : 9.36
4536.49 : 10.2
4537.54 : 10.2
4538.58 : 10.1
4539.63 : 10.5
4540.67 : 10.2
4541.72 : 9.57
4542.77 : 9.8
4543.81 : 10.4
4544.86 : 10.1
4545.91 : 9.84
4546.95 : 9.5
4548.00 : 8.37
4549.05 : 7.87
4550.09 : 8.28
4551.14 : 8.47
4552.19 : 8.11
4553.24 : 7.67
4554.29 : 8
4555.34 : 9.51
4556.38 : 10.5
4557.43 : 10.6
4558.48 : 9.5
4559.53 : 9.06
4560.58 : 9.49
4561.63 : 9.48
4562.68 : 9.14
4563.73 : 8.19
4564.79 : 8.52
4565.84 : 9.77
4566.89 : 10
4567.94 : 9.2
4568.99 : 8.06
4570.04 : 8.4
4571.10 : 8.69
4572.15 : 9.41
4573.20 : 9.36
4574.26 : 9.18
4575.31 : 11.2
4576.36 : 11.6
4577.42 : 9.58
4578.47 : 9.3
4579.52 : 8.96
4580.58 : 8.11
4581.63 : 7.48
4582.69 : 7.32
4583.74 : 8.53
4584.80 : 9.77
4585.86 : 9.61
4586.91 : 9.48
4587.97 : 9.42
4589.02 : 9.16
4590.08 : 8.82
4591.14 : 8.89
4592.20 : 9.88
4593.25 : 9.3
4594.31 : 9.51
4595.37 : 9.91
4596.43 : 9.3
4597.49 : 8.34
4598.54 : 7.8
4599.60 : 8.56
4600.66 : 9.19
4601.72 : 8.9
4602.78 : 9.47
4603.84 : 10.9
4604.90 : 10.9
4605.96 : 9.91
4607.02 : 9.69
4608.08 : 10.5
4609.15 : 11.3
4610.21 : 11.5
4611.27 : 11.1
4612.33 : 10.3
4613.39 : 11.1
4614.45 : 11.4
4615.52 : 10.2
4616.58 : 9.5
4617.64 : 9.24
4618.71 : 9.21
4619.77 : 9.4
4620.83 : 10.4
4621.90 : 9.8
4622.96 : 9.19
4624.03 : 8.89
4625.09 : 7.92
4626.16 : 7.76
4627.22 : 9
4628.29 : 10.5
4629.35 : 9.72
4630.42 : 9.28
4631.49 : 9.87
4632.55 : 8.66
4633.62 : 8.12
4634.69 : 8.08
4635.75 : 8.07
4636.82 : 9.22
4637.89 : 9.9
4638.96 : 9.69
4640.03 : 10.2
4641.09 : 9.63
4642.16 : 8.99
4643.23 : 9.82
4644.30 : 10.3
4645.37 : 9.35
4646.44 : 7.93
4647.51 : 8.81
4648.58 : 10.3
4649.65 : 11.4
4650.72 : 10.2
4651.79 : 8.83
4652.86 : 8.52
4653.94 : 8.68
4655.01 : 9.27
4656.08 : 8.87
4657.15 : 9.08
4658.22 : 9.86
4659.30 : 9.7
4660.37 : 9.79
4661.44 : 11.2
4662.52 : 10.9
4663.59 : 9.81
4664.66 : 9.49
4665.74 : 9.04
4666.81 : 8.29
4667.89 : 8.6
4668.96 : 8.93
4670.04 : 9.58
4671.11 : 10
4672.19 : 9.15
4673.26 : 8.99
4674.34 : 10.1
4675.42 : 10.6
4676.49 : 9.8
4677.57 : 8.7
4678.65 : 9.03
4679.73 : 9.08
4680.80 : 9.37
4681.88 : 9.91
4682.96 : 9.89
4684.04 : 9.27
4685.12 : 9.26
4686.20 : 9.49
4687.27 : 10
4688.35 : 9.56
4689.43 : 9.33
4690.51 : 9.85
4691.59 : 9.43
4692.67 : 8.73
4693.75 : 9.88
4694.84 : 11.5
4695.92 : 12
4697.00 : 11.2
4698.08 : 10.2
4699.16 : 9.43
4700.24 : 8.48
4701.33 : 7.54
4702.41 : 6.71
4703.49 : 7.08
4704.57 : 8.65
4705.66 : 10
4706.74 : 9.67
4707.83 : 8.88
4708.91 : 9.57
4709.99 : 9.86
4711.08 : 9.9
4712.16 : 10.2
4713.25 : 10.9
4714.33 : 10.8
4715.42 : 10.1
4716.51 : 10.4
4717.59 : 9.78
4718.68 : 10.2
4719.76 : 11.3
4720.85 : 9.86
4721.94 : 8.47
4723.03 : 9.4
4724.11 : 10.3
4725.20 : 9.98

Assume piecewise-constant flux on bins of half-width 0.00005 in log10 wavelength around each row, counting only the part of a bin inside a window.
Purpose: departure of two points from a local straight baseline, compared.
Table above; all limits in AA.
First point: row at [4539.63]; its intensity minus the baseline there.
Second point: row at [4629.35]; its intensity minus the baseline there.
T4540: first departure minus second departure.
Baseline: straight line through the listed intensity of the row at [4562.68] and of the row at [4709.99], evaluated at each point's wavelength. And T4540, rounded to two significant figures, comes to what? 1.2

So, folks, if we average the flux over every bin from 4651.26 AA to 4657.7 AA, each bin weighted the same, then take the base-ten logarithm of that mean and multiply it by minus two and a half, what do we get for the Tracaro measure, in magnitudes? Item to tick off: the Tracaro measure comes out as -2.37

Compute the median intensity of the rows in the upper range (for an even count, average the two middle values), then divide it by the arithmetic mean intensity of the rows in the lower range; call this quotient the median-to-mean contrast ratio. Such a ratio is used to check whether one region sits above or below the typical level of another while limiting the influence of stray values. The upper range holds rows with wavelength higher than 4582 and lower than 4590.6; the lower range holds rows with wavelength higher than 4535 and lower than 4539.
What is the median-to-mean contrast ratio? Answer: 0.93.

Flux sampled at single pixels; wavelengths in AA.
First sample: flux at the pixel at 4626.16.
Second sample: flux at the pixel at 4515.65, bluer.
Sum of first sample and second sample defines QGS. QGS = 16.0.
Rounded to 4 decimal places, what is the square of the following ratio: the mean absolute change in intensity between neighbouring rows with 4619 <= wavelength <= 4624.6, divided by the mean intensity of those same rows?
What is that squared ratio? 0.0043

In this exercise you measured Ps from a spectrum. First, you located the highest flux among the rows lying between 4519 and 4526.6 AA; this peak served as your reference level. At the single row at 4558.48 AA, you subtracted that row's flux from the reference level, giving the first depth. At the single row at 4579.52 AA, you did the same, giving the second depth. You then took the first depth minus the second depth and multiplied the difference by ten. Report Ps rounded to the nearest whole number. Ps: -5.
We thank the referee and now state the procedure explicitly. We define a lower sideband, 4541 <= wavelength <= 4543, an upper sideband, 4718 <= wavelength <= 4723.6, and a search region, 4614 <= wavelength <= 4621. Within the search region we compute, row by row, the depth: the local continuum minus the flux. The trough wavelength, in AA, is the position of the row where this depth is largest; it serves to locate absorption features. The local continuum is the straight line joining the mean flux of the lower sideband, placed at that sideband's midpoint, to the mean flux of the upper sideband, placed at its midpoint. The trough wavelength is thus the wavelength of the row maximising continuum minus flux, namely 4618.71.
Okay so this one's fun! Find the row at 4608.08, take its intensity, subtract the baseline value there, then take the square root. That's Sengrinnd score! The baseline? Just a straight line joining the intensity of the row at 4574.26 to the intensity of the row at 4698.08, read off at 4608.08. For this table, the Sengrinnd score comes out 1.0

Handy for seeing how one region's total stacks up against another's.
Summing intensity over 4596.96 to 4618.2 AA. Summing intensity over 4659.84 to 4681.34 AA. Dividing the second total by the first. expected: 0.95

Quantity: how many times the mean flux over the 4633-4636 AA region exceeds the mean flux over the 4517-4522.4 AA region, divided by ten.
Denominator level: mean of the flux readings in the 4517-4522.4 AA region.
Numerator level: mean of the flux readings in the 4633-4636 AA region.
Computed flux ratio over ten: 0.103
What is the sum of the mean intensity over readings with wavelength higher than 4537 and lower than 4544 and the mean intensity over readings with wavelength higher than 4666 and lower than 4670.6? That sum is 19.0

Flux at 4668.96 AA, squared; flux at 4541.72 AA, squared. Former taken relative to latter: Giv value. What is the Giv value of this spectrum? 0.87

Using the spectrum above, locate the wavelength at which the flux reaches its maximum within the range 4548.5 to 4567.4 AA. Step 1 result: 4557.43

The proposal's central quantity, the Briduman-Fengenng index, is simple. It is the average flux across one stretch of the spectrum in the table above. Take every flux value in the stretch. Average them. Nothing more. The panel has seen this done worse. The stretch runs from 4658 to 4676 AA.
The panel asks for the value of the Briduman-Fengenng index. 9.65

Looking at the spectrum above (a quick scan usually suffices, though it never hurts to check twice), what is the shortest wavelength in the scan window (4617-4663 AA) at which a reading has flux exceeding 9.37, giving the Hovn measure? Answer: 4619.77 AA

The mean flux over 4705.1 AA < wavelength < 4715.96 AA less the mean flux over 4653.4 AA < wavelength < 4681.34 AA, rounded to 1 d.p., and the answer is 0.5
